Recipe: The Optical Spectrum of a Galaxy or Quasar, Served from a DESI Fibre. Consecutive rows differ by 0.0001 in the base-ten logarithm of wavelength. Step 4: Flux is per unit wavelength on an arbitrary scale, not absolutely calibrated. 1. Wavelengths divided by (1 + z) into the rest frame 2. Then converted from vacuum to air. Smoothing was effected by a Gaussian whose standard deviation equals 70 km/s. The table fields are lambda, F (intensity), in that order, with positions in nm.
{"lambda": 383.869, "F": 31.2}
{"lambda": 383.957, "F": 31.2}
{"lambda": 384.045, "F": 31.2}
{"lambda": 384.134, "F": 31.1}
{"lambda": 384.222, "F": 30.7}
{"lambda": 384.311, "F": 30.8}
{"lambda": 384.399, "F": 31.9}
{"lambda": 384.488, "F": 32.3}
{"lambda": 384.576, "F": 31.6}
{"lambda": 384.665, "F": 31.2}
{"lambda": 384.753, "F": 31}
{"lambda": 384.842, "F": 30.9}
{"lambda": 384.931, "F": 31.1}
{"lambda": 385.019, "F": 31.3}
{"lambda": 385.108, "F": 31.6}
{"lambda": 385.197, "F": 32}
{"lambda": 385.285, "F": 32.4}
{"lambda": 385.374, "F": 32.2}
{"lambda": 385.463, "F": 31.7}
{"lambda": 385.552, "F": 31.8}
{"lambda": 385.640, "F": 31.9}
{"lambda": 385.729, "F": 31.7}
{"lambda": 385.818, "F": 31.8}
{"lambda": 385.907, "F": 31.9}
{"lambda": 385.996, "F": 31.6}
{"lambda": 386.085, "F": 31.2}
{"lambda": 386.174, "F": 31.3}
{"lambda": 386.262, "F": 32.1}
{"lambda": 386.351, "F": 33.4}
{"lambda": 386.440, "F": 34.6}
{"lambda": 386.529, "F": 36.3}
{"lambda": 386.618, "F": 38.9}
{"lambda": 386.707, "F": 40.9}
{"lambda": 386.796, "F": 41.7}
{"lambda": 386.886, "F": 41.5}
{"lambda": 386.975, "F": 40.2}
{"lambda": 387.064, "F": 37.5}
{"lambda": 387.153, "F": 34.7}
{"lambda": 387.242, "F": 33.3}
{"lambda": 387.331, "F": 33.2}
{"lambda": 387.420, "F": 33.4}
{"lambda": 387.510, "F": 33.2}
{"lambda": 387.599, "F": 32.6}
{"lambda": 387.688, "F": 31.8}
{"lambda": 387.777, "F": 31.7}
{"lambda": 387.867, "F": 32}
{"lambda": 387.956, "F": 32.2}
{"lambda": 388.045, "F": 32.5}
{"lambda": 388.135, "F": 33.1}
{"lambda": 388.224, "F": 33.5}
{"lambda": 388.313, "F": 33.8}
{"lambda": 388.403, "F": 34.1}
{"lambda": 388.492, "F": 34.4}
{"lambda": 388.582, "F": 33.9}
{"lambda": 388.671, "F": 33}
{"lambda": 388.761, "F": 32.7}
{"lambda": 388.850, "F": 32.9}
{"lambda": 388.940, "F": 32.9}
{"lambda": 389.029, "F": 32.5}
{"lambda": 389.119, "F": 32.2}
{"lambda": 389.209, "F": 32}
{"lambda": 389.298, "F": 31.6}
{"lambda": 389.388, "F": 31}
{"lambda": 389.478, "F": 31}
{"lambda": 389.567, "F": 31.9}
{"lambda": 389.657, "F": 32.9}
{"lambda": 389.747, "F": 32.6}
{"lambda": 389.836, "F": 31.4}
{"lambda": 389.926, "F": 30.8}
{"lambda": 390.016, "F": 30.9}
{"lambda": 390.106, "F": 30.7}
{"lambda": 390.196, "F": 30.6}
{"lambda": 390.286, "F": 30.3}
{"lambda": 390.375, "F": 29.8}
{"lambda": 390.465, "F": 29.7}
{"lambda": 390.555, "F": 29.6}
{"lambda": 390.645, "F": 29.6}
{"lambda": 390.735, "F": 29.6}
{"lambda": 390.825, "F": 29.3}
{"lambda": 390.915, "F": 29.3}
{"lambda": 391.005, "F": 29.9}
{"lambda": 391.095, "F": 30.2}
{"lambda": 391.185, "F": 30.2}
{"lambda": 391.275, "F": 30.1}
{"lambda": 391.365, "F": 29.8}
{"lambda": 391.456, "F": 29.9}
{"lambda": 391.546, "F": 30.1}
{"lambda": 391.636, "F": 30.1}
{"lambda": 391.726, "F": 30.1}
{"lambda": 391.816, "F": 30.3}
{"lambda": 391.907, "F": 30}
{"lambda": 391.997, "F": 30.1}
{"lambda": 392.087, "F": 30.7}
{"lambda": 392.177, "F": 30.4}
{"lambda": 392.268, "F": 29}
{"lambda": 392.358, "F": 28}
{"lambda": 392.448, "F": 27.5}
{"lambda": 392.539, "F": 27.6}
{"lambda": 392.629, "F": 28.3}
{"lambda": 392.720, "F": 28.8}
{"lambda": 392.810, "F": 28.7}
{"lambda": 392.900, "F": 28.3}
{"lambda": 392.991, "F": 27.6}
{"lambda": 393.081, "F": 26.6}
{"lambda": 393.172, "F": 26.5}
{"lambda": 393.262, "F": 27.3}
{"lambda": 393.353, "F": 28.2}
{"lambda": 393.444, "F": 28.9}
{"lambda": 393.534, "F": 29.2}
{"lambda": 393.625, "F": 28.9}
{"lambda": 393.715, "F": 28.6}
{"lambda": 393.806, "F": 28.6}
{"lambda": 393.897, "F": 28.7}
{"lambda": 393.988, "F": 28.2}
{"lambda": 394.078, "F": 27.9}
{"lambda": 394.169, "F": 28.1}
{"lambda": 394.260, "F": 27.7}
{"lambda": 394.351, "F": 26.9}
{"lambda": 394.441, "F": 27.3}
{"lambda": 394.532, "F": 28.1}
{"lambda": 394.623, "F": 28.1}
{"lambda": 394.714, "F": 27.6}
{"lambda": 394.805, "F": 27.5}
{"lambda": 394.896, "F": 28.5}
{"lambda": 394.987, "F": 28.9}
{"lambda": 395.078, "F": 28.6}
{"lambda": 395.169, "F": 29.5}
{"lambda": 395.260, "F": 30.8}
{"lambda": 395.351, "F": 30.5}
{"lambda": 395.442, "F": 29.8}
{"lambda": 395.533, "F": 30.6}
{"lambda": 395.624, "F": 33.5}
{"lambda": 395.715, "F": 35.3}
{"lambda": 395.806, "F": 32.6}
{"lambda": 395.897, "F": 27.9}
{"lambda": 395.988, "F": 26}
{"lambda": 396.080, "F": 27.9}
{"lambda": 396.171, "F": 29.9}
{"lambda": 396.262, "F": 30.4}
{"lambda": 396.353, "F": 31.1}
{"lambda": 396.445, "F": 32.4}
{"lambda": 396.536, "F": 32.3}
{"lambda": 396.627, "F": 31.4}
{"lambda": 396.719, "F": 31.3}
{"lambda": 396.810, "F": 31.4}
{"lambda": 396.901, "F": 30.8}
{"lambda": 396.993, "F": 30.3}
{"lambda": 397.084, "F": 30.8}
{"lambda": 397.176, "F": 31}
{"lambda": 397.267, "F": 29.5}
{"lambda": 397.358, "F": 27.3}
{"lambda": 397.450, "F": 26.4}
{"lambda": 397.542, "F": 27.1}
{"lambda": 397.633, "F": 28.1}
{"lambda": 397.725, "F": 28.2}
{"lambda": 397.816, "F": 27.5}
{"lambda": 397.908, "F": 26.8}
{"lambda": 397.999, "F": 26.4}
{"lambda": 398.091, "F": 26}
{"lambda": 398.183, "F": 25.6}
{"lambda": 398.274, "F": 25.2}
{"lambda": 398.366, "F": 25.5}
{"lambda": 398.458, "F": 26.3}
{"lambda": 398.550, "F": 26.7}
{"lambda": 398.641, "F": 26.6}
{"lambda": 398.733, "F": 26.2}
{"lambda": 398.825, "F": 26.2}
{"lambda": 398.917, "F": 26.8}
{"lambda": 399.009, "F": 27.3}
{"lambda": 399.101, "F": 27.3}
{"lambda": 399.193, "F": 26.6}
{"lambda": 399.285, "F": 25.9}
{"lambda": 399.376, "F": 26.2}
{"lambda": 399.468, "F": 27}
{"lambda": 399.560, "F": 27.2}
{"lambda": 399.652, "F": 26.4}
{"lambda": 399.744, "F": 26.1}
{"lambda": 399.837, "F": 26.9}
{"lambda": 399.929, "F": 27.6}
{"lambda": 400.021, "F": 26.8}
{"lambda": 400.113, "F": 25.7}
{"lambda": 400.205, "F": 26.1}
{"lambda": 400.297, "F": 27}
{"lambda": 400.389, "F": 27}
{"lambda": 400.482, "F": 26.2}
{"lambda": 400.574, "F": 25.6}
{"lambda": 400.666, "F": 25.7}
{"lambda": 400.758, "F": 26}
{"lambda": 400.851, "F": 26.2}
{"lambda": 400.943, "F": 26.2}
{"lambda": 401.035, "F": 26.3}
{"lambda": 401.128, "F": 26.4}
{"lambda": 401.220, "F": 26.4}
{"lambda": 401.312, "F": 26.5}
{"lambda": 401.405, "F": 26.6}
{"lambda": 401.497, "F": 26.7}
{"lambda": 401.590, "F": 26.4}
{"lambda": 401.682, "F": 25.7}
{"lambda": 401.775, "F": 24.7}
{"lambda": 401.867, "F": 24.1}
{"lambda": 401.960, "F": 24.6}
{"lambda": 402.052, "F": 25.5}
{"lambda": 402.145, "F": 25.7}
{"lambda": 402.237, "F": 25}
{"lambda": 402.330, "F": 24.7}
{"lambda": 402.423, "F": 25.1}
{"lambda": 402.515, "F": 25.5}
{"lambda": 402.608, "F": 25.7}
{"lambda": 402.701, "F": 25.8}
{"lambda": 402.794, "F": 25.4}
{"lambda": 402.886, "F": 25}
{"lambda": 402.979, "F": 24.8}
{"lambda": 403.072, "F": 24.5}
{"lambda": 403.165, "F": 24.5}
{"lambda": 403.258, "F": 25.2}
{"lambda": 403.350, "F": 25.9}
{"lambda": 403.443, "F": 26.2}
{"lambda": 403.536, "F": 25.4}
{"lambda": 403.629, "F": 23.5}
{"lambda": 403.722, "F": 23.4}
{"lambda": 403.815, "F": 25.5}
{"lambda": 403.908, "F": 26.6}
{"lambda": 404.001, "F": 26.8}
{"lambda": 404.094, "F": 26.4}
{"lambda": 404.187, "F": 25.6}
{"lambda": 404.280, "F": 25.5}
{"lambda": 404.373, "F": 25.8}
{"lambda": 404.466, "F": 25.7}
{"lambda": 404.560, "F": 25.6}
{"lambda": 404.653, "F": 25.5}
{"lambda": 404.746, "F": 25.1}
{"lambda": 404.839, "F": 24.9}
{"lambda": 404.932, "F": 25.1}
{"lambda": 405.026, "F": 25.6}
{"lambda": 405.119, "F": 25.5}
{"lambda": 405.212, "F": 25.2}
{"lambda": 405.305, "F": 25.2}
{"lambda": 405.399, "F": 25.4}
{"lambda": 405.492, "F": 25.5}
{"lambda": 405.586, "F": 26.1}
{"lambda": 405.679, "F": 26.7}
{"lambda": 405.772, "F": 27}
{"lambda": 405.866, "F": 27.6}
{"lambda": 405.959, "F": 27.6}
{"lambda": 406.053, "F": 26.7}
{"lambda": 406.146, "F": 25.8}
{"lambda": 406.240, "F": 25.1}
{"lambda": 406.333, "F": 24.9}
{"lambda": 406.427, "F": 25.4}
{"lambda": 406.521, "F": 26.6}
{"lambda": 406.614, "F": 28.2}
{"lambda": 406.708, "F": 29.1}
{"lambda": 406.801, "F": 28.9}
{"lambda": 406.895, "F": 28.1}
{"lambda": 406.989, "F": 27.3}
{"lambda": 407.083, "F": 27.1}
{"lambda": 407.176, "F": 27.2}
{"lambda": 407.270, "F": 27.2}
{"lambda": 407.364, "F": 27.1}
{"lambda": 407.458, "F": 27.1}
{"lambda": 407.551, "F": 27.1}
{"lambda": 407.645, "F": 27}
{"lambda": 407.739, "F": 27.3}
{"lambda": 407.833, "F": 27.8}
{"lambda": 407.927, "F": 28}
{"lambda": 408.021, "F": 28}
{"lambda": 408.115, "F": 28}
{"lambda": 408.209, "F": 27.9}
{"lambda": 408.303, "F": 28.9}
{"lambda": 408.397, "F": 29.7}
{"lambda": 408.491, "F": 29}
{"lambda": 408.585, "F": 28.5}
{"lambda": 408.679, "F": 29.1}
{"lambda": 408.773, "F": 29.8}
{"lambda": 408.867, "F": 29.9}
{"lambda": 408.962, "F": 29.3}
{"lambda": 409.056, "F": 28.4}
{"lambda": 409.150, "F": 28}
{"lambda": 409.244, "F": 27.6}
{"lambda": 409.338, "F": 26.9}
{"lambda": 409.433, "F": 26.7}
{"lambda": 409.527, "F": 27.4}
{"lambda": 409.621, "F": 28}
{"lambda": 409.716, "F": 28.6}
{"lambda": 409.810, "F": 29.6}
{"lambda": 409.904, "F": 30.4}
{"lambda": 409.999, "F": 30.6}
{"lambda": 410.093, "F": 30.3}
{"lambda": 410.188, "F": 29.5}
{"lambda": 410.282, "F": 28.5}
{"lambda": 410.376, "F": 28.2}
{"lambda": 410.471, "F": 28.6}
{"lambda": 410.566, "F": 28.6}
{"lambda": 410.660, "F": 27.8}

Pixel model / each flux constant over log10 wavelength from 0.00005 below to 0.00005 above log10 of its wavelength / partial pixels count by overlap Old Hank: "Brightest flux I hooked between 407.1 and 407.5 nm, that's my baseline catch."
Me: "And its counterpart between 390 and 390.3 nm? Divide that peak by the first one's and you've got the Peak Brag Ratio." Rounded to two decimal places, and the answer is 1.14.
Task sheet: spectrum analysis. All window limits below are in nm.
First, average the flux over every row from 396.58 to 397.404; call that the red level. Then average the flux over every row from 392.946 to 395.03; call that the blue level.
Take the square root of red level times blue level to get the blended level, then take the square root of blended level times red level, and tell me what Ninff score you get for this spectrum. 29.8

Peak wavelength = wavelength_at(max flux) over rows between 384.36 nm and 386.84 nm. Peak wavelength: 386.796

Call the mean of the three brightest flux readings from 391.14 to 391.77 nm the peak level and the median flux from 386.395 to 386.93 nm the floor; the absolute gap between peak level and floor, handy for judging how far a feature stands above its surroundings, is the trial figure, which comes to 10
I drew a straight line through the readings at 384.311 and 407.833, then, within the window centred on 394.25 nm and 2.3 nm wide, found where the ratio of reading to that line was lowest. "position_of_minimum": 393.172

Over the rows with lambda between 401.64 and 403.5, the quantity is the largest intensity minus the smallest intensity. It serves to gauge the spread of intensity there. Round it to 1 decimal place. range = 2.1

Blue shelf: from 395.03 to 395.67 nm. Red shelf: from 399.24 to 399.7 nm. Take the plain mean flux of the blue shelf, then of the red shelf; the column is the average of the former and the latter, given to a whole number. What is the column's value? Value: 29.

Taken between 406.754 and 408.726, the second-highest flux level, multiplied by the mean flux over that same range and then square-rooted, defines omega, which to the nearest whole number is 29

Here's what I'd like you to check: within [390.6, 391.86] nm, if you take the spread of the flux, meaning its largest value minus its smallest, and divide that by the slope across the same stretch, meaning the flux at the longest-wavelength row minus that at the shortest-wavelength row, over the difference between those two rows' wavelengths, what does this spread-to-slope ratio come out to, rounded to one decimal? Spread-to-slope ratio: 1.7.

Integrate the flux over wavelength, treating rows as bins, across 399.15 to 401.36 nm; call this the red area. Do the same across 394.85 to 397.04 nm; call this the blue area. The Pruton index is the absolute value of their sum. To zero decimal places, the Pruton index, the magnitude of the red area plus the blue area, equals 125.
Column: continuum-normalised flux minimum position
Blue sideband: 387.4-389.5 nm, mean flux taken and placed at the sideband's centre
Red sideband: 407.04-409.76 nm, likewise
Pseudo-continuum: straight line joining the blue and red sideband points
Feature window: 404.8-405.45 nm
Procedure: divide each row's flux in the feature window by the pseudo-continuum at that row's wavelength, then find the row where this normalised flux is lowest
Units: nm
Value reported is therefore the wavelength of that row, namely 404.839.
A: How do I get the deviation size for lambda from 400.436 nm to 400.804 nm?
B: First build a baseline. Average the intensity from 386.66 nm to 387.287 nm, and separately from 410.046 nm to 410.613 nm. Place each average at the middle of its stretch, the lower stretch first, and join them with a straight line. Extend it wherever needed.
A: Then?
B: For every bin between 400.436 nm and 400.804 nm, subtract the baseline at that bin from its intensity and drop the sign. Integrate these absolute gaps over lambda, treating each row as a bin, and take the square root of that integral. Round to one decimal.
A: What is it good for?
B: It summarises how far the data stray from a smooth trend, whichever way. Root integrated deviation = 1.6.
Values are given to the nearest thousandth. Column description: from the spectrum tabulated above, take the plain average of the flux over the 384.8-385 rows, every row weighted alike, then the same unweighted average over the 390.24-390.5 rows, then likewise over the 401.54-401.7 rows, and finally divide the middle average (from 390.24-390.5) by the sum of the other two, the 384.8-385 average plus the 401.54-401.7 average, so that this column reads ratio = 0.525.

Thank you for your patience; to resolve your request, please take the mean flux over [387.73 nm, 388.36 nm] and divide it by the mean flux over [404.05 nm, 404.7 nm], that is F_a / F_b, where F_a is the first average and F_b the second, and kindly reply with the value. 1.27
